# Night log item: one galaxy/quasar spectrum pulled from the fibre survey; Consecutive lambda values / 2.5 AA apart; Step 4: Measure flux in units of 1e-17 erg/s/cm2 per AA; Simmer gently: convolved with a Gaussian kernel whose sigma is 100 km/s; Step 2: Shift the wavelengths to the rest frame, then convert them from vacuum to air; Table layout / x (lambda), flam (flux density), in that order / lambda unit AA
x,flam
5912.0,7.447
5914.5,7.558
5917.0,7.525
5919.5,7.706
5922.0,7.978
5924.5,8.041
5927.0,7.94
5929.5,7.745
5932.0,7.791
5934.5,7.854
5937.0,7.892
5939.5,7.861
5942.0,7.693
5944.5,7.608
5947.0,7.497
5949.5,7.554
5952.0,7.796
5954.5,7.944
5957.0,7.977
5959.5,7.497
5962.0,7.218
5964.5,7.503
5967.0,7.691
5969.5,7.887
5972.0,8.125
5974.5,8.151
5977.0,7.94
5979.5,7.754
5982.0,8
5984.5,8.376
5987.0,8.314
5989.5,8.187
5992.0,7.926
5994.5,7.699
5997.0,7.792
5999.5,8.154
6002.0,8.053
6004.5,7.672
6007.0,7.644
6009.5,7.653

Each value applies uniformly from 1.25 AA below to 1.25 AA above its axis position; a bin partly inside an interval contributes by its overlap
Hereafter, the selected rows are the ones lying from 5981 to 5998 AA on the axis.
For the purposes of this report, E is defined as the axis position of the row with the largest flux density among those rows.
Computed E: 5984.5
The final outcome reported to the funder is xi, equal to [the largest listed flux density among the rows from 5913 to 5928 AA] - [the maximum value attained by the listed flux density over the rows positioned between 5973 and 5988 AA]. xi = -0.3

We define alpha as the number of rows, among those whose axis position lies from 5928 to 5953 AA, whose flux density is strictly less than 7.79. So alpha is 5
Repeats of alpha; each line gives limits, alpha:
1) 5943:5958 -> 3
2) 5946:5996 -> 8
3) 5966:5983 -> 2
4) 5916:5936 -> 3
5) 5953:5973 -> 4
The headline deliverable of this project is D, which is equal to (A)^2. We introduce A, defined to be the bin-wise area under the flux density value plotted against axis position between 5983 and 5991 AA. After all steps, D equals 4379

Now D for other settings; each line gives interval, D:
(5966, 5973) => 3058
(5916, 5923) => 2932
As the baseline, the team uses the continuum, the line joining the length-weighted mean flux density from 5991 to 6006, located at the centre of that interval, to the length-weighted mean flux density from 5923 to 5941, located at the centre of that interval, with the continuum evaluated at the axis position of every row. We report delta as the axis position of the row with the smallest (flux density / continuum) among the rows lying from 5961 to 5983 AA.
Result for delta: 5962.0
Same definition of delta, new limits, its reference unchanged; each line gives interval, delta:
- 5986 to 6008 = 6007.0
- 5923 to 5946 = 5944.5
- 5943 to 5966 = 5962.0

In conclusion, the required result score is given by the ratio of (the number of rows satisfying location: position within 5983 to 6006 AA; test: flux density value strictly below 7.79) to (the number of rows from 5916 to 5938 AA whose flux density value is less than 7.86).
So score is 0.40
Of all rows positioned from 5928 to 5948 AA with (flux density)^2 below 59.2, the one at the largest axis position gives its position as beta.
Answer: 5947.0 AA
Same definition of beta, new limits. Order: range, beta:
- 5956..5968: 5967.0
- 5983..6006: 6004.5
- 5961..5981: 5967.0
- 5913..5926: 5917.0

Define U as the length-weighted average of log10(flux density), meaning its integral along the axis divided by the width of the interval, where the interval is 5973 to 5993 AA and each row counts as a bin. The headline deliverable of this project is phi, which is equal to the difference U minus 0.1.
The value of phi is 0.807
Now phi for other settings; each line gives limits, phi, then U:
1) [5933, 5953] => 0.788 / 0.888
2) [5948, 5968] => 0.783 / 0.883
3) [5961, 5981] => 0.791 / 0.891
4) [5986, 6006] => 0.801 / 0.901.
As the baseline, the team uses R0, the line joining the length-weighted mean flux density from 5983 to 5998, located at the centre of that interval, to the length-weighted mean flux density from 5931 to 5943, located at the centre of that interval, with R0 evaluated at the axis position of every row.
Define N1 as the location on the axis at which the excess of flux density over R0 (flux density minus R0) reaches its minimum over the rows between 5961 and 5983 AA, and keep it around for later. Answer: 5962.0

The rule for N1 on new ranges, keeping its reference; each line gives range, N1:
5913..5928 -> 5917.0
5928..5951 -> 5947.0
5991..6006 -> 6004.5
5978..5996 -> 5994.5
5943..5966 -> 5962.0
